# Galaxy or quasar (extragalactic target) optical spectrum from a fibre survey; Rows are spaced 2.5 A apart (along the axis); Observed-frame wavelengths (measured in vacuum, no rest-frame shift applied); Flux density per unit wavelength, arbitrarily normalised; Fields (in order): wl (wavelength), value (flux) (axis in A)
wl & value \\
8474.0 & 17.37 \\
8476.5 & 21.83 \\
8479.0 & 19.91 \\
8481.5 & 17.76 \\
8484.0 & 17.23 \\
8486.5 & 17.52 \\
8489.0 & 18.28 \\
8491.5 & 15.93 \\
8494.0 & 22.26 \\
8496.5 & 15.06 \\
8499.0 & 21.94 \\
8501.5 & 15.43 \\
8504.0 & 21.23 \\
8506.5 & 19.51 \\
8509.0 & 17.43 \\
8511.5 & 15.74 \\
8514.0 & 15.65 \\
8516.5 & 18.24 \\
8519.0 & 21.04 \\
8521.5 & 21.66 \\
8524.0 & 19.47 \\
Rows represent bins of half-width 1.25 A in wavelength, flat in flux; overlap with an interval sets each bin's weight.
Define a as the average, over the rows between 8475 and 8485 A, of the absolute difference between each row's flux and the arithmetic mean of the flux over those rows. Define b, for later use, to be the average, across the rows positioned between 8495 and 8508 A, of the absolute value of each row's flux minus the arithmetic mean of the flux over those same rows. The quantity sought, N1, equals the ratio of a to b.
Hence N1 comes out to 0.6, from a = 1.7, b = 2.7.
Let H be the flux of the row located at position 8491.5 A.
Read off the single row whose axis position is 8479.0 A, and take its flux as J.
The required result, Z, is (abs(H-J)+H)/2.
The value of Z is 10.0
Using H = 15.93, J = 19.91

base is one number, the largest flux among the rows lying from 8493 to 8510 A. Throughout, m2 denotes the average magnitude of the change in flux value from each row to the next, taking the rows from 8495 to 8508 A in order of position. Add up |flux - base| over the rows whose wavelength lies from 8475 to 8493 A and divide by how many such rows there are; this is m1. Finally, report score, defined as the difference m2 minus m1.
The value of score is 1.3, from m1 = 3.9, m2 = 5.2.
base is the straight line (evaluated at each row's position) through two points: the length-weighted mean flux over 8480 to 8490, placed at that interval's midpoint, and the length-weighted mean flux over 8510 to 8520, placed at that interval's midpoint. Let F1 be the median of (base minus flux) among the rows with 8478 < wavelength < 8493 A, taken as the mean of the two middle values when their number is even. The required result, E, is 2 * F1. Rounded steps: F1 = 0.1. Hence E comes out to 0.2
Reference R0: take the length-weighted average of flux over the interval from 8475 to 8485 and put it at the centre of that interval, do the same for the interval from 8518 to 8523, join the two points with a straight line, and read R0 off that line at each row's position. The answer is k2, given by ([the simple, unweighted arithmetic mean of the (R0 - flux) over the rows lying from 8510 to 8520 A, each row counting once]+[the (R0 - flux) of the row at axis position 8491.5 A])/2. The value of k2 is 3.6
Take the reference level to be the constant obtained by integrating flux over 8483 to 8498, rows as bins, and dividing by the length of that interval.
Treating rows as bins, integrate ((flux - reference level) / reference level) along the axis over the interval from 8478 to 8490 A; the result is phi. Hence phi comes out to 0.2 A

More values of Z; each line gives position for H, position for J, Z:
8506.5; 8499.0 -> 11.0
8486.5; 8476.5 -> 10.9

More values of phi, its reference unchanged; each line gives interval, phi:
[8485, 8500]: 0.5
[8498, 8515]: 0.3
